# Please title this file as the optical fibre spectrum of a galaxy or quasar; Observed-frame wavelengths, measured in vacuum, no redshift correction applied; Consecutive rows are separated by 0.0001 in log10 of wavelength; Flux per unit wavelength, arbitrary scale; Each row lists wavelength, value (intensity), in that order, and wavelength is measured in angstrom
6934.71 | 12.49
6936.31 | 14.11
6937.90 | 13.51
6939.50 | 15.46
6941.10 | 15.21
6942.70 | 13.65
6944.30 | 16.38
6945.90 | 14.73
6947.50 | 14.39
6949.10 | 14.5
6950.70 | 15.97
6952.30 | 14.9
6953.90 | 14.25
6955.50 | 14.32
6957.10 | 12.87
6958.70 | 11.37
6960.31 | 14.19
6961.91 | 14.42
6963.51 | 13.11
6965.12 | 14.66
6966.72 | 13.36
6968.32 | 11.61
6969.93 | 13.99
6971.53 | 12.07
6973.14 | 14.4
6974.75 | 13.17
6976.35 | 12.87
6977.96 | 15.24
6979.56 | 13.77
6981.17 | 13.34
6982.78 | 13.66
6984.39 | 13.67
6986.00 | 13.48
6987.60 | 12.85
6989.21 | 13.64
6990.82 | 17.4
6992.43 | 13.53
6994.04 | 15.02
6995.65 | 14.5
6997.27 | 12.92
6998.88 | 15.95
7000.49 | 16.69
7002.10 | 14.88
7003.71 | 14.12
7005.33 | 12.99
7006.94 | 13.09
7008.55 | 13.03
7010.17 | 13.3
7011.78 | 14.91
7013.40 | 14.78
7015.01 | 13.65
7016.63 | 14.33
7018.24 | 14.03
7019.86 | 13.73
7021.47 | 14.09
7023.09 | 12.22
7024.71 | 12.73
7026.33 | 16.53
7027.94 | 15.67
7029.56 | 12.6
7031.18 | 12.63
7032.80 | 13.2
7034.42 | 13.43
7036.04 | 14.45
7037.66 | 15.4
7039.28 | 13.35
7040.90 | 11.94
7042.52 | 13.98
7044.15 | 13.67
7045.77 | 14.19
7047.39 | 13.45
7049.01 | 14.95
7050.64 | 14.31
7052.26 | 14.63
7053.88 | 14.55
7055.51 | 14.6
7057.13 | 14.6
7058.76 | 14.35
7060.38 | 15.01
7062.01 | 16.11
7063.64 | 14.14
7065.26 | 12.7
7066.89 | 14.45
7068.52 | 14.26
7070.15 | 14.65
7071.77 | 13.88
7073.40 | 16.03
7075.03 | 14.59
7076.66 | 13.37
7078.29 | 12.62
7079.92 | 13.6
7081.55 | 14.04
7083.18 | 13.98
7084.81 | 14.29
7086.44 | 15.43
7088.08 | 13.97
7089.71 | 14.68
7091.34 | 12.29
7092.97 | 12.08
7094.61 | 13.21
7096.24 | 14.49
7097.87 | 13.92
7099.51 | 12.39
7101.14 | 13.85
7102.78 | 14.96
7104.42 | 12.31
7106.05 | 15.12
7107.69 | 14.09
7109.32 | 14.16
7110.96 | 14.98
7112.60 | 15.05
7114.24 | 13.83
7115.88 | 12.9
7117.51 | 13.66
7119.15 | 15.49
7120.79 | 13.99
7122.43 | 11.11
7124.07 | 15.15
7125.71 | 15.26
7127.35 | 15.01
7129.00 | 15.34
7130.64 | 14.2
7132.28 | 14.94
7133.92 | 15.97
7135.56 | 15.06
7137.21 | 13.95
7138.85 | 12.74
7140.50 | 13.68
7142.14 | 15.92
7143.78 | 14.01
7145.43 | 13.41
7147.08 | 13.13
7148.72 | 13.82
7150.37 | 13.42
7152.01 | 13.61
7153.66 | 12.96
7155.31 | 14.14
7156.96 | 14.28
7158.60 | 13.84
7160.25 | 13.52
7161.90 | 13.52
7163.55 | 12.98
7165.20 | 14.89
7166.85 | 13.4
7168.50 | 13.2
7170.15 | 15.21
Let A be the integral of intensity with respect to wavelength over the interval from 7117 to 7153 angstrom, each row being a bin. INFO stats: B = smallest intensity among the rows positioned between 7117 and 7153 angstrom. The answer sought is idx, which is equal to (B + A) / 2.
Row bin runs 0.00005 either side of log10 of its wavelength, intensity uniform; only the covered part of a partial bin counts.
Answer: 261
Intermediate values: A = 512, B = 11.11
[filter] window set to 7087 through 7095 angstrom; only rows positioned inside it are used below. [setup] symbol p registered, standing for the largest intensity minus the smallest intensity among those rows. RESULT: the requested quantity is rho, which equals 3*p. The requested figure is 7.8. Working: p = 2.60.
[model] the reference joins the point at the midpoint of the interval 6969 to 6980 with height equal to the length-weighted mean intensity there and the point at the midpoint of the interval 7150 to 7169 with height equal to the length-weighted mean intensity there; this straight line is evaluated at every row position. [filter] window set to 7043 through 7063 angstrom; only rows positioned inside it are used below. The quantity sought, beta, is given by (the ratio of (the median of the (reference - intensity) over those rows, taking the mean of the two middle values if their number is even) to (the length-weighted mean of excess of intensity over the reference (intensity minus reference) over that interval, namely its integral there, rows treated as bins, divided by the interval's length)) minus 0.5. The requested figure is -1.6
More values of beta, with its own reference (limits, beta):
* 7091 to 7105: -1.9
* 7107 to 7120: -1.3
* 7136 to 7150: -1.0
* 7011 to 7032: -1.6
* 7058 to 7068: -1.4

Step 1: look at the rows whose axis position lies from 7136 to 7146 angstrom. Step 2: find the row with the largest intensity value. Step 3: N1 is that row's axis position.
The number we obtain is 7142.14 angstrom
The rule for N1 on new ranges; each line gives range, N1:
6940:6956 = 6944.30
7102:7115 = 7106.05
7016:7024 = 7016.63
